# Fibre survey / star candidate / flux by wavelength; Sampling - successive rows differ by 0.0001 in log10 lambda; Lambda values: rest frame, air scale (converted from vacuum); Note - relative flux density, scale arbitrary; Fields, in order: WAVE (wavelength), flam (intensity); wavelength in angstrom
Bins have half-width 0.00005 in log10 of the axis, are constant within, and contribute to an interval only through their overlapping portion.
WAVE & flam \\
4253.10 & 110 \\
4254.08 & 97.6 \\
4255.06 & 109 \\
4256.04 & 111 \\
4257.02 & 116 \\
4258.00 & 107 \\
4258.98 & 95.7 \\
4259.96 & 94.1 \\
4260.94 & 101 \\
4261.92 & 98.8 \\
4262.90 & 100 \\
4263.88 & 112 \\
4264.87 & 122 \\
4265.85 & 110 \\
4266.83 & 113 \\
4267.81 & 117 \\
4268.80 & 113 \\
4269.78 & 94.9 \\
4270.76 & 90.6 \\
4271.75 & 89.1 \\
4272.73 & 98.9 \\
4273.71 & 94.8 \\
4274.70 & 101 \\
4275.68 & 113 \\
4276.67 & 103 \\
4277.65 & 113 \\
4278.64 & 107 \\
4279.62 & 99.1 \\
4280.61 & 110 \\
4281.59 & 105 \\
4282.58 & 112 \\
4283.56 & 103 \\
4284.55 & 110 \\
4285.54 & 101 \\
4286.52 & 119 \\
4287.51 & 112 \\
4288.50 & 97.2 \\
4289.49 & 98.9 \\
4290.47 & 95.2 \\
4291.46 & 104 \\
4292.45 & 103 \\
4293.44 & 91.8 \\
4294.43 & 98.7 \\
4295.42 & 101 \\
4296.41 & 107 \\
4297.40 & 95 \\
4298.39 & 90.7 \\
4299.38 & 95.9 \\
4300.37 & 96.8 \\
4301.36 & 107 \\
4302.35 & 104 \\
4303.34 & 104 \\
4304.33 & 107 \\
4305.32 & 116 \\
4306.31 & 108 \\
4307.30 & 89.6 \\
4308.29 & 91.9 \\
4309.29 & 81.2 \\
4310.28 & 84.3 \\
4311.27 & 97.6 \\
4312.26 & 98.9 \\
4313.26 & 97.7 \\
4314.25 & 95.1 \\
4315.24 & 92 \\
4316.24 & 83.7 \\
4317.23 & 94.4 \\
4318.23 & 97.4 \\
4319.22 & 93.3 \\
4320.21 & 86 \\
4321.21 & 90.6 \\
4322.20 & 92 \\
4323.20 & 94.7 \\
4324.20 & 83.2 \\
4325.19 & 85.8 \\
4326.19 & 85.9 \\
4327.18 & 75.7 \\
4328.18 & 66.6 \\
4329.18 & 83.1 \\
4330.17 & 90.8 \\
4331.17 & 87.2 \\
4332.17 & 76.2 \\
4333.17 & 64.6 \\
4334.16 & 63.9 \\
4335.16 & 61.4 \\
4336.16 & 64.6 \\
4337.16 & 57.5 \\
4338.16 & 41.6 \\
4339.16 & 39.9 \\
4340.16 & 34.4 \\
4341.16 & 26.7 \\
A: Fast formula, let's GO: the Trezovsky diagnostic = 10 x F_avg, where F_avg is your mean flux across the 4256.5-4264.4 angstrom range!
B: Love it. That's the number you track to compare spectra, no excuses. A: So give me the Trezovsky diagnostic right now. 1031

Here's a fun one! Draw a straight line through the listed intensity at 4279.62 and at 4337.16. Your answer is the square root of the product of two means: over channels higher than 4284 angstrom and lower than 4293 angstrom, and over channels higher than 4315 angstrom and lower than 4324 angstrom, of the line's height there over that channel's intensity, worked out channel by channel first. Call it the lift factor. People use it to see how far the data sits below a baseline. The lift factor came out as 0.829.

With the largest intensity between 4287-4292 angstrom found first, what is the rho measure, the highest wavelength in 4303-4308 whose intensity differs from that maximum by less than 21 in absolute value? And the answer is 4306.31 angstrom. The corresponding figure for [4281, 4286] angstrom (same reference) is 4285.54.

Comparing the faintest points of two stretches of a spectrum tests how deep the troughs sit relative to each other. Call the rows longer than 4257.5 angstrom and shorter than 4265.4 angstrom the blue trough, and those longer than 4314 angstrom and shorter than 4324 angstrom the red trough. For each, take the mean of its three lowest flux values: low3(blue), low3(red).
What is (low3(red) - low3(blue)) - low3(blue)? -106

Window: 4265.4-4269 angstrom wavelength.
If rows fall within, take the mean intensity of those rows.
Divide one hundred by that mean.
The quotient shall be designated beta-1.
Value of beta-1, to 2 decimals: 0.88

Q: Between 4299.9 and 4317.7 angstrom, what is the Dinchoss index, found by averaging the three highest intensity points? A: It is 110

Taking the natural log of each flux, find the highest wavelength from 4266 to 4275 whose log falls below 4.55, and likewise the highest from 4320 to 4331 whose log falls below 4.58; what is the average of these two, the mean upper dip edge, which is 4301.0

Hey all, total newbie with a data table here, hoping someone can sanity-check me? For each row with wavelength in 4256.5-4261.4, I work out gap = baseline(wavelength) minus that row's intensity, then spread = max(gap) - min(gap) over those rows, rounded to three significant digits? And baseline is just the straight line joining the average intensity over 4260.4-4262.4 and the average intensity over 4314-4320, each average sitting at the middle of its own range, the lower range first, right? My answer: 21.5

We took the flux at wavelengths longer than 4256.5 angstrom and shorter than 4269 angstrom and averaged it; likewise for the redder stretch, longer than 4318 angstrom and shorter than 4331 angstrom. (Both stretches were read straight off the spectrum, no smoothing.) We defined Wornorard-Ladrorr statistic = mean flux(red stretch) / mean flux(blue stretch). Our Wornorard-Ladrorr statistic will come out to 0.80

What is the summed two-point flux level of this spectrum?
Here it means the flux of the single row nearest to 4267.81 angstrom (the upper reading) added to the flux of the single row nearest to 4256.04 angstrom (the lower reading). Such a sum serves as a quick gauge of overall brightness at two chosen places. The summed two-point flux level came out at 228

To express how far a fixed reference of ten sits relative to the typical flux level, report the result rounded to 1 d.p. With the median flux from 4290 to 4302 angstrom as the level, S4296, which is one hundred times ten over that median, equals 10.2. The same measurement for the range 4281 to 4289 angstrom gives 9.3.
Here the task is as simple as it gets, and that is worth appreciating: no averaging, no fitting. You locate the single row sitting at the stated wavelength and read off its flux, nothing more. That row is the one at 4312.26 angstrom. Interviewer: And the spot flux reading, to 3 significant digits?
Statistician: 98.9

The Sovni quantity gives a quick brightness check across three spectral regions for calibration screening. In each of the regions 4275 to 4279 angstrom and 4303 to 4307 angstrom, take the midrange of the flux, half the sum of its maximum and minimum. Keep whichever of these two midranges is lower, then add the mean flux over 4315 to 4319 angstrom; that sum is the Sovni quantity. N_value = 200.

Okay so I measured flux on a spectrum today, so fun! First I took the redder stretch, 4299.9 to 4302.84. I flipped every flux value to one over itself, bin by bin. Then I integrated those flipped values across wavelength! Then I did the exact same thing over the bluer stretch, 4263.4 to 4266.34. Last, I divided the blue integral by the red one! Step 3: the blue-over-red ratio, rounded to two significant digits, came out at 0.89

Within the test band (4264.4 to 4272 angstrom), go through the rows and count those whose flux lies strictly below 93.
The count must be 2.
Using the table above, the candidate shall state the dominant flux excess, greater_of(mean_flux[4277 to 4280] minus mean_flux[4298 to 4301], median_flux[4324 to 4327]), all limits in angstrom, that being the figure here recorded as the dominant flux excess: 86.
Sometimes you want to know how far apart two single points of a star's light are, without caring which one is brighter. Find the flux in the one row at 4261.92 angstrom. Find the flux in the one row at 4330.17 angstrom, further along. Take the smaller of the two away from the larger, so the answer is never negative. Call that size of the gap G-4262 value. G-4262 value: 8.0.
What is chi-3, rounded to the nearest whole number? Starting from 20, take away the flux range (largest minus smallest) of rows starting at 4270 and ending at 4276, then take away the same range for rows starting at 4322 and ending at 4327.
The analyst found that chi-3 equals -15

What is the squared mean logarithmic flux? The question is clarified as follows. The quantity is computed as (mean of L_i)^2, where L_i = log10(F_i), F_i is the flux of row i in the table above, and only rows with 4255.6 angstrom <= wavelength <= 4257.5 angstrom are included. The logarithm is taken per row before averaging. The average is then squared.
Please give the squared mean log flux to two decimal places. 4.22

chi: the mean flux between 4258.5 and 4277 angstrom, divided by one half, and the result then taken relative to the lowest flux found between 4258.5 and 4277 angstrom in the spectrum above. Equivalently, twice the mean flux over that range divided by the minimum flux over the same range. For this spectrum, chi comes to 2.32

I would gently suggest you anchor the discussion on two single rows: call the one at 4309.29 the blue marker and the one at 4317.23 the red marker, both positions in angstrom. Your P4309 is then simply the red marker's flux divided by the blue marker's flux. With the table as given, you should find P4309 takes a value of 1.16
